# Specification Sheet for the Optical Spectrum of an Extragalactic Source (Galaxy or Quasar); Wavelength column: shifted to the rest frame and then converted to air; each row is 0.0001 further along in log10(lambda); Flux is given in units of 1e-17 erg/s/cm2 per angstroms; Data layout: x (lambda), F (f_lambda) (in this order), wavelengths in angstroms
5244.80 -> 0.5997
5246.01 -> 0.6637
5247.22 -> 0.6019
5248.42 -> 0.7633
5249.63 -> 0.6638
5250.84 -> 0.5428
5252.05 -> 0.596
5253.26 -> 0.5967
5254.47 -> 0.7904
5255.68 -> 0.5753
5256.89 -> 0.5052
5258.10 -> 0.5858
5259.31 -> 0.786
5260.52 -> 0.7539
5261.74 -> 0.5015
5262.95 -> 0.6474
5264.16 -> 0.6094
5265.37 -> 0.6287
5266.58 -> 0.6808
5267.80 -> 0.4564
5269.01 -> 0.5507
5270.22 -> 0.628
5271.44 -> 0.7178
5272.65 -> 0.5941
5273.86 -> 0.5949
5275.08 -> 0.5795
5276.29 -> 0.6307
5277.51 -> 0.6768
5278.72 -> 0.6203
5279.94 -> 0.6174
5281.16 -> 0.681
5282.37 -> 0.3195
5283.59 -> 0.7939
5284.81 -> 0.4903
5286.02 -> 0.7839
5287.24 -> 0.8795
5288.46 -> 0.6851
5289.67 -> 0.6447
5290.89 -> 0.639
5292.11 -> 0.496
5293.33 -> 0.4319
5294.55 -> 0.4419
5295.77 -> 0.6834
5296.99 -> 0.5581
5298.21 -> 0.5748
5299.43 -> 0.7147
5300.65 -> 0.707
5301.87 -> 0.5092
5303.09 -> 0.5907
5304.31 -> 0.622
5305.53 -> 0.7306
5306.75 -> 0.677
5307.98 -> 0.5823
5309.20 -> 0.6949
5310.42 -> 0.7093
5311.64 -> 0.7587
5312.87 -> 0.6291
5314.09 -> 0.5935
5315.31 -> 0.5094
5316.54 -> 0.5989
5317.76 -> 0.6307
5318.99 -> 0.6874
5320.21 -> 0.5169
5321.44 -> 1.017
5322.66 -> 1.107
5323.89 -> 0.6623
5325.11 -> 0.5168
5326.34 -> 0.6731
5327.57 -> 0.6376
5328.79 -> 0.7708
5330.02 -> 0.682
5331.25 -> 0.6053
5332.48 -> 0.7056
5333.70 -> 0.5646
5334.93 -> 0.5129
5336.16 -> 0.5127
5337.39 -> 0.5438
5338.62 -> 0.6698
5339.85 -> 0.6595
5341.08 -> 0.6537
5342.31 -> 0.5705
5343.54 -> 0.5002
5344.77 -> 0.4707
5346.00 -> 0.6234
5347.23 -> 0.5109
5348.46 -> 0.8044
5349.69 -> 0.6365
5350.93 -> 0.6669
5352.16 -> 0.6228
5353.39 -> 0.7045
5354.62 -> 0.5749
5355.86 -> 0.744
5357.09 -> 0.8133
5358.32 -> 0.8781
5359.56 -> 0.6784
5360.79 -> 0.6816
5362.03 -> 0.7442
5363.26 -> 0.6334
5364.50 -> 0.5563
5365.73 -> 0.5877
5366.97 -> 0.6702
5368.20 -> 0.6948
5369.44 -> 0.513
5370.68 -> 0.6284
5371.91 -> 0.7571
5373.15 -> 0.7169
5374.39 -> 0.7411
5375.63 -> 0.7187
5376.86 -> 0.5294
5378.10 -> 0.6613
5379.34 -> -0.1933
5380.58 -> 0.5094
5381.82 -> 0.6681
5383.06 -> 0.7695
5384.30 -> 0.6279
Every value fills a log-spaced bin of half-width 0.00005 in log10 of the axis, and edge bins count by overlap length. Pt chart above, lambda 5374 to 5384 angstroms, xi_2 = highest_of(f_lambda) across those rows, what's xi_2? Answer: 0.7695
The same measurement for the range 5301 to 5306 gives 0.7306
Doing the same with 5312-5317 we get 0.6291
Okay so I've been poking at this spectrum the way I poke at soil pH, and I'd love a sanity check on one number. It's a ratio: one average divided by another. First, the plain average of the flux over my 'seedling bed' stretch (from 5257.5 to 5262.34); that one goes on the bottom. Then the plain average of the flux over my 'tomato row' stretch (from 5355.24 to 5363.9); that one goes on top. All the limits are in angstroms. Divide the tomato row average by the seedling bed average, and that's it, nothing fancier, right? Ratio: 1.13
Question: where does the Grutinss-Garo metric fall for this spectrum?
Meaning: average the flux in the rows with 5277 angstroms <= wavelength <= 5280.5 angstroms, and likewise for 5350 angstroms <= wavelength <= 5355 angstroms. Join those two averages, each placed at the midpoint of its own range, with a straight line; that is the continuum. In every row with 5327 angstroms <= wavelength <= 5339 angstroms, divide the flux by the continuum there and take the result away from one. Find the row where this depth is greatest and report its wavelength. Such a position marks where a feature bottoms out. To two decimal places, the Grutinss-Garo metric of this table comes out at 5336.16 angstroms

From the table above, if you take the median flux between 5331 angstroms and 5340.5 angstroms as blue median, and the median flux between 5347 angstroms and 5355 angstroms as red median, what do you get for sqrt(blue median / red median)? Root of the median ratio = 0.96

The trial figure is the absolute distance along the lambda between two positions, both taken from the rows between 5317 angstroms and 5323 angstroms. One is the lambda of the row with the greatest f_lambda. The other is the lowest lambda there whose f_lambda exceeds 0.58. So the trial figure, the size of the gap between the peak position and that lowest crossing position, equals 4.9 angstroms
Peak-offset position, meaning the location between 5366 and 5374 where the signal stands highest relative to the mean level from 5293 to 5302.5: 5371.91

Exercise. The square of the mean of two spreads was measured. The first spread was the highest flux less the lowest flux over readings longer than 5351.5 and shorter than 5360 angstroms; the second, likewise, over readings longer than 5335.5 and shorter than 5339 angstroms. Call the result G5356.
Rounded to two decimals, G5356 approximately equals 0.05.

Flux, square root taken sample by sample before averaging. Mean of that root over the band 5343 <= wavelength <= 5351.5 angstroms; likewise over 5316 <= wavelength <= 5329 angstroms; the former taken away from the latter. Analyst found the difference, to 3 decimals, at 0.064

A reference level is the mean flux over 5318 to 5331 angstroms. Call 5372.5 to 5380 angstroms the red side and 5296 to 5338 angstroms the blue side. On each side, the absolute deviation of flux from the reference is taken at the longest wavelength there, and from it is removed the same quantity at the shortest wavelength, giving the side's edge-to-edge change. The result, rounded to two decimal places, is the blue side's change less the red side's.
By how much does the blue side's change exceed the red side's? -0.90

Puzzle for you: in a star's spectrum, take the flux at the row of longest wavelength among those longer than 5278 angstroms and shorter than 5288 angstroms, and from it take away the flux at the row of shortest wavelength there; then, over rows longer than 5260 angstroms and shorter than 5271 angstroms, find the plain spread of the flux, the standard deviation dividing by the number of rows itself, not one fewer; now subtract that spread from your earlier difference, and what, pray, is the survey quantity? 0.17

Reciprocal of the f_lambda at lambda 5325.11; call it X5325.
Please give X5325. 1.93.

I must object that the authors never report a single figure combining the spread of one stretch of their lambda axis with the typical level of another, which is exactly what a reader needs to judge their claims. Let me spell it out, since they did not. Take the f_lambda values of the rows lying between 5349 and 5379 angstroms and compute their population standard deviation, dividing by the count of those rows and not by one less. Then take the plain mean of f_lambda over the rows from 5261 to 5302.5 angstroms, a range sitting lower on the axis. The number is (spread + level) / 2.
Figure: 0.348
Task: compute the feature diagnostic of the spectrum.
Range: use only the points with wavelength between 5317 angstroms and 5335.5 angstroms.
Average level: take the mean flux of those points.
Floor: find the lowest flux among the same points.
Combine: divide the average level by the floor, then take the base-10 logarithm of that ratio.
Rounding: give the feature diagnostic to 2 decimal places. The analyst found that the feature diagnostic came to 0.13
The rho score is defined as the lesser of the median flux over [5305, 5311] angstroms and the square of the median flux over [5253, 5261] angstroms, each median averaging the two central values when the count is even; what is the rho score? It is 0.356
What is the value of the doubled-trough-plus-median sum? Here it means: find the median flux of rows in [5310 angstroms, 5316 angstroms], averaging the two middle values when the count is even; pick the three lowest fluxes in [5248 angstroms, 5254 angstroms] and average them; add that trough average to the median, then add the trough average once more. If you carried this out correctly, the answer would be 1.79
